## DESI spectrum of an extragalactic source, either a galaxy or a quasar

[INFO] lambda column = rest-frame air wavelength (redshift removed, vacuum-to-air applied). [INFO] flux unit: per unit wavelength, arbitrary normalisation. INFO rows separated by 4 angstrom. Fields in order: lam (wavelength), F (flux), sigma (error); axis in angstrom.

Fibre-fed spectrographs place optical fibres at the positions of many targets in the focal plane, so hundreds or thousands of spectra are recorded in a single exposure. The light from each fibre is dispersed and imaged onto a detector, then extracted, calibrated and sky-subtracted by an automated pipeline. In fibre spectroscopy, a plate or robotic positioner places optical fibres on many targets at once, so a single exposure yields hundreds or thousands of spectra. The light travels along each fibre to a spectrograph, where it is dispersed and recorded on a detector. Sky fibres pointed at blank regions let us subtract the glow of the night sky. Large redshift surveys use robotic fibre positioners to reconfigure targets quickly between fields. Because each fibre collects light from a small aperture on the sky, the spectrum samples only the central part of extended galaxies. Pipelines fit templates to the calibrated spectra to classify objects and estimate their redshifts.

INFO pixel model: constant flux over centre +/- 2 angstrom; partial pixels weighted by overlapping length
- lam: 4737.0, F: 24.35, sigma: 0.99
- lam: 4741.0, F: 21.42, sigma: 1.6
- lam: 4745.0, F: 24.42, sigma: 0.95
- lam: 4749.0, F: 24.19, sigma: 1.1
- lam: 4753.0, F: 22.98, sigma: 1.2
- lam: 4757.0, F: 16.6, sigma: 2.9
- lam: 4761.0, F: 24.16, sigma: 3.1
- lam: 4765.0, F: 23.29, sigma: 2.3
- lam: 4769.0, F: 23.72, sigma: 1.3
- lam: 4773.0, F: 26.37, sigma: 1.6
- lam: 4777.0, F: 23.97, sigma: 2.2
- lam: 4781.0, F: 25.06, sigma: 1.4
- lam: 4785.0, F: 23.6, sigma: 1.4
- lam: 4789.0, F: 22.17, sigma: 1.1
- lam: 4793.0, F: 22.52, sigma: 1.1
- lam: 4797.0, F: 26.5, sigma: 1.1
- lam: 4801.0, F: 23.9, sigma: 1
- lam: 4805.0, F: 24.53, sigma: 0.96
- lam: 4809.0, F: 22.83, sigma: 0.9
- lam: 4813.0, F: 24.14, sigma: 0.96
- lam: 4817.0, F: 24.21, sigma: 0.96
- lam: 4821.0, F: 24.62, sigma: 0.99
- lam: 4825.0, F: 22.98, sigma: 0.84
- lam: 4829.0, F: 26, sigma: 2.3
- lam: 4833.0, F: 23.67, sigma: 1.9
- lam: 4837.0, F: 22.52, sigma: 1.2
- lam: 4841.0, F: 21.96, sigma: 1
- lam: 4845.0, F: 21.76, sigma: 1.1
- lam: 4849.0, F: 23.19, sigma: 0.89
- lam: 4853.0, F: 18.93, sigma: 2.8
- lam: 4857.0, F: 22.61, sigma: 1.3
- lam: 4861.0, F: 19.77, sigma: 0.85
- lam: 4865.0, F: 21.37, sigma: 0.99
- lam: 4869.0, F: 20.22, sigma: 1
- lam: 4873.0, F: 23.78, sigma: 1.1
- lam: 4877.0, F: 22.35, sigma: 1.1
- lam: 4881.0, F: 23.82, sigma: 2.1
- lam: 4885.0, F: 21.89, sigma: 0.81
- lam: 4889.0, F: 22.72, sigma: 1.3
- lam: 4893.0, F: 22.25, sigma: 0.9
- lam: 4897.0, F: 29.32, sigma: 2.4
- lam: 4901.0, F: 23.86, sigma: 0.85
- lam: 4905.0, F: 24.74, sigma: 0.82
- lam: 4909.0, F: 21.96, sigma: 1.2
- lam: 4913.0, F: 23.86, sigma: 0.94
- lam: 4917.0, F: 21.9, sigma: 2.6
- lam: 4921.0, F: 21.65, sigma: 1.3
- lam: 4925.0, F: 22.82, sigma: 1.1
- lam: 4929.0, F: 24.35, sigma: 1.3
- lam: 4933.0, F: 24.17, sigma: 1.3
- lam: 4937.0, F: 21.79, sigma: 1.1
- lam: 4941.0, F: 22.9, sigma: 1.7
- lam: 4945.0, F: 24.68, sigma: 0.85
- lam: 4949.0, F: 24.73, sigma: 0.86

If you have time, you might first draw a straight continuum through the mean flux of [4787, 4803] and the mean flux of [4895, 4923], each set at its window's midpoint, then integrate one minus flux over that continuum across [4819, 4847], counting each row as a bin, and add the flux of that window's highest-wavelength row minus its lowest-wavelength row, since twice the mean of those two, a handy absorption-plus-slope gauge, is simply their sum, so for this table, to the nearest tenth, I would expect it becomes -2.3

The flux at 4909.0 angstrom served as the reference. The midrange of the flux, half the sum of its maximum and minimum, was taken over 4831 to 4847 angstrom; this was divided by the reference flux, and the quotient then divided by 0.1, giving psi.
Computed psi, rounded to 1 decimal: 10.3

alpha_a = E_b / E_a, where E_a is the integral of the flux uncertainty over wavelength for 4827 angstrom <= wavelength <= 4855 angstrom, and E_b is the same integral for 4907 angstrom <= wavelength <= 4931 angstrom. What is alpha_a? 0.75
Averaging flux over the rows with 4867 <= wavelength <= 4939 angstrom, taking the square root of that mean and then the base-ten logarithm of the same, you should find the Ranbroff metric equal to 0.683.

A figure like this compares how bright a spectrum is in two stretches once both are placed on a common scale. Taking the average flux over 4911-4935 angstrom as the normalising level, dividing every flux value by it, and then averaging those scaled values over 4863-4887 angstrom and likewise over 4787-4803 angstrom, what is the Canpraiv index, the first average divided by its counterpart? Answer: 0.94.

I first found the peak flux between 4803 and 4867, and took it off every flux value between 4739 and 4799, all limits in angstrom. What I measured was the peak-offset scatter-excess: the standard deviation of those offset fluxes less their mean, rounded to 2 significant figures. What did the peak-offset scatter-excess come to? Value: 4.9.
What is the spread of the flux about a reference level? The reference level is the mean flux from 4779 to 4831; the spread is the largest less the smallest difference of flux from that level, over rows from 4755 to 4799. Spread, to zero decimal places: 10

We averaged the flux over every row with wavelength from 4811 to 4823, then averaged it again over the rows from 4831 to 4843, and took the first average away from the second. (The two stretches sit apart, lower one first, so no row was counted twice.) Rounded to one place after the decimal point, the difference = -1.6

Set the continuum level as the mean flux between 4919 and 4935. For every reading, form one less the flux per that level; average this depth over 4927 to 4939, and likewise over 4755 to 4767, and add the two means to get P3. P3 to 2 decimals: 0.07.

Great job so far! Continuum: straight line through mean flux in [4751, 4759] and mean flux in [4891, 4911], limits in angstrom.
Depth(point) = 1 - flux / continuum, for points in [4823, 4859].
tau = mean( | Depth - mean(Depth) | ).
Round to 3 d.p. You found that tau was 0.062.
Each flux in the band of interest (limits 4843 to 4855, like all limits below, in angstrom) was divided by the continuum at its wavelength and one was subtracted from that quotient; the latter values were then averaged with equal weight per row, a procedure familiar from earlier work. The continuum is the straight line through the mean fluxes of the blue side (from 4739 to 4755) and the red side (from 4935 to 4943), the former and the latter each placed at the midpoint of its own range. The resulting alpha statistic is -0.06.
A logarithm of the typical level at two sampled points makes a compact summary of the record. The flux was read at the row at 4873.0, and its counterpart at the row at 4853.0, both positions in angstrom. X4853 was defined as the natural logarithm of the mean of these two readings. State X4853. 3.06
